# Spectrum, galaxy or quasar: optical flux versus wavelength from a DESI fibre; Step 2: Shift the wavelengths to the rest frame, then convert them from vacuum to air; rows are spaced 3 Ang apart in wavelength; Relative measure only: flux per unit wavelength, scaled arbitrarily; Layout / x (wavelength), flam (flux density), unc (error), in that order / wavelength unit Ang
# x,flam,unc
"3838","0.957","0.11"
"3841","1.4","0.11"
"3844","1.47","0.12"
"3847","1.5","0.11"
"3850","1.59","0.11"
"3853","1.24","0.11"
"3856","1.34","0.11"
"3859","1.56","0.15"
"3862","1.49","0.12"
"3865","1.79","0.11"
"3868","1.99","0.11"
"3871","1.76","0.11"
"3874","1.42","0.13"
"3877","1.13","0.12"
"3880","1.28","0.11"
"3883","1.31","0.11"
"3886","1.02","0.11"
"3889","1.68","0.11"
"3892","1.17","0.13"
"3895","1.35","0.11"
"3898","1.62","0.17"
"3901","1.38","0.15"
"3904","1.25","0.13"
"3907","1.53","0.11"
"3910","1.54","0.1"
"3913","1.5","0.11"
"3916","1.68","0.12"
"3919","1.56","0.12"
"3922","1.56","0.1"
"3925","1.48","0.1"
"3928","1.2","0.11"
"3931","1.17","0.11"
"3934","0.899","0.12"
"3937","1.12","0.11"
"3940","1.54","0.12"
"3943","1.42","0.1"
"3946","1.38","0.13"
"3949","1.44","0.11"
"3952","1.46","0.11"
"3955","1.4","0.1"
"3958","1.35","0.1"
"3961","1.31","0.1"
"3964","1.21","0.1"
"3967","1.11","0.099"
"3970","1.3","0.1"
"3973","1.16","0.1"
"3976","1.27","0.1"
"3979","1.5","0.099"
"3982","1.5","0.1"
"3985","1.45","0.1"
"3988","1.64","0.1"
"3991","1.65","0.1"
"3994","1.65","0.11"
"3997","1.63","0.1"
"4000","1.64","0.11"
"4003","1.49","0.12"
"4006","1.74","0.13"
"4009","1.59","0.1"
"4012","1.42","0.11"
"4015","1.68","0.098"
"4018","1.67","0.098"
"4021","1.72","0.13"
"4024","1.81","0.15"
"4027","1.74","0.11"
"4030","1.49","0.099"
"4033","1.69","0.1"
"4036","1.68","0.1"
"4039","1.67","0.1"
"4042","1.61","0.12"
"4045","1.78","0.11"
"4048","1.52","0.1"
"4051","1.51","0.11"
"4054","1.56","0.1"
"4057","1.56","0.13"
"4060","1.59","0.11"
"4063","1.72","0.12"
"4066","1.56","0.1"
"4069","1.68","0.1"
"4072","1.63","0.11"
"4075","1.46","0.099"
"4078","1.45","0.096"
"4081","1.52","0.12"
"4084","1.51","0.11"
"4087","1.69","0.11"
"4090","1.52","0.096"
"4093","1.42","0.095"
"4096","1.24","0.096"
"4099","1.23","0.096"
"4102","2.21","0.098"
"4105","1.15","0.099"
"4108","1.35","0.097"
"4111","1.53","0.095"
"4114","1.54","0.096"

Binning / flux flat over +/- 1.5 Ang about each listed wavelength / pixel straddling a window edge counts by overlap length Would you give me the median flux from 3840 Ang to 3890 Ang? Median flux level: 1.47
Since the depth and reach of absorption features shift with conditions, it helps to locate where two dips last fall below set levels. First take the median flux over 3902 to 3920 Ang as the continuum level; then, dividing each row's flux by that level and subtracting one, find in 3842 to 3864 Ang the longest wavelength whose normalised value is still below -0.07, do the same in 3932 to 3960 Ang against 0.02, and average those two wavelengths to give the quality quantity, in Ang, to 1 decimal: 3907.0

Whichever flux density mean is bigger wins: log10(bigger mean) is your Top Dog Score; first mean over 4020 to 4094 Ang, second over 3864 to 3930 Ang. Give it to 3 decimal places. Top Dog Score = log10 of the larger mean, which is 0.205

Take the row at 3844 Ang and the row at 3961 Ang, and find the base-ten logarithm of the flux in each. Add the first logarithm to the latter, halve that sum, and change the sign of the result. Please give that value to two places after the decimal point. -0.14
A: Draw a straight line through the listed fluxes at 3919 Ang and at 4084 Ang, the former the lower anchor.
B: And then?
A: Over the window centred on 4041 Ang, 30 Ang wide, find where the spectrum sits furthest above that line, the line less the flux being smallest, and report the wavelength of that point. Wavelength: 4045 Ang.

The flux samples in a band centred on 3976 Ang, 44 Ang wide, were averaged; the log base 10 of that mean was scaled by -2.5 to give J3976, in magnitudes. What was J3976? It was -0.37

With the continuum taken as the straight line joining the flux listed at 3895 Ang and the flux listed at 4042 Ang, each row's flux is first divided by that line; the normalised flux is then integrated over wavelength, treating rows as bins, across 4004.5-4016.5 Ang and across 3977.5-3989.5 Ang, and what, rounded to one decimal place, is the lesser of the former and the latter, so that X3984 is 12.1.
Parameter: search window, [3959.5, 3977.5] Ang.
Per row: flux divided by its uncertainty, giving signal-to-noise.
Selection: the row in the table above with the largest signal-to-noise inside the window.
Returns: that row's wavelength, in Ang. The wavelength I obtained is 3961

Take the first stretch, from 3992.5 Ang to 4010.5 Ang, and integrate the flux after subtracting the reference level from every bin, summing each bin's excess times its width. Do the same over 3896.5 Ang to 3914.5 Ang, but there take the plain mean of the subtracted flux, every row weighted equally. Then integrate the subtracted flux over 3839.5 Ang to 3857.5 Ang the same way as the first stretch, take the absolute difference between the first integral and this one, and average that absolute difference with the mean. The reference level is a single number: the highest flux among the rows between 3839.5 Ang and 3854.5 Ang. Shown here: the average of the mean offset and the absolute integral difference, 1.74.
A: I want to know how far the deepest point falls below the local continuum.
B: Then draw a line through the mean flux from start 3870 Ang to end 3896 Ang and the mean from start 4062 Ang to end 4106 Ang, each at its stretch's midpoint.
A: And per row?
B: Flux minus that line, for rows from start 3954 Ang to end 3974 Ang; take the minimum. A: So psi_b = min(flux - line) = -0.31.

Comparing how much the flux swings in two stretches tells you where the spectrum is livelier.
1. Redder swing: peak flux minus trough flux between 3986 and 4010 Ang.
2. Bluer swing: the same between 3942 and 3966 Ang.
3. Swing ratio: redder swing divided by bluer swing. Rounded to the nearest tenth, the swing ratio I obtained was 1.0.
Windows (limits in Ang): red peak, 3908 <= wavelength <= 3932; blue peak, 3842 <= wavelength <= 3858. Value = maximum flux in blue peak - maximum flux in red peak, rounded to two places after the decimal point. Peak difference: -0.09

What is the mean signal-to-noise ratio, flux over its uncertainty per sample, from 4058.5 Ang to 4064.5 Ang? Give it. 14.4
